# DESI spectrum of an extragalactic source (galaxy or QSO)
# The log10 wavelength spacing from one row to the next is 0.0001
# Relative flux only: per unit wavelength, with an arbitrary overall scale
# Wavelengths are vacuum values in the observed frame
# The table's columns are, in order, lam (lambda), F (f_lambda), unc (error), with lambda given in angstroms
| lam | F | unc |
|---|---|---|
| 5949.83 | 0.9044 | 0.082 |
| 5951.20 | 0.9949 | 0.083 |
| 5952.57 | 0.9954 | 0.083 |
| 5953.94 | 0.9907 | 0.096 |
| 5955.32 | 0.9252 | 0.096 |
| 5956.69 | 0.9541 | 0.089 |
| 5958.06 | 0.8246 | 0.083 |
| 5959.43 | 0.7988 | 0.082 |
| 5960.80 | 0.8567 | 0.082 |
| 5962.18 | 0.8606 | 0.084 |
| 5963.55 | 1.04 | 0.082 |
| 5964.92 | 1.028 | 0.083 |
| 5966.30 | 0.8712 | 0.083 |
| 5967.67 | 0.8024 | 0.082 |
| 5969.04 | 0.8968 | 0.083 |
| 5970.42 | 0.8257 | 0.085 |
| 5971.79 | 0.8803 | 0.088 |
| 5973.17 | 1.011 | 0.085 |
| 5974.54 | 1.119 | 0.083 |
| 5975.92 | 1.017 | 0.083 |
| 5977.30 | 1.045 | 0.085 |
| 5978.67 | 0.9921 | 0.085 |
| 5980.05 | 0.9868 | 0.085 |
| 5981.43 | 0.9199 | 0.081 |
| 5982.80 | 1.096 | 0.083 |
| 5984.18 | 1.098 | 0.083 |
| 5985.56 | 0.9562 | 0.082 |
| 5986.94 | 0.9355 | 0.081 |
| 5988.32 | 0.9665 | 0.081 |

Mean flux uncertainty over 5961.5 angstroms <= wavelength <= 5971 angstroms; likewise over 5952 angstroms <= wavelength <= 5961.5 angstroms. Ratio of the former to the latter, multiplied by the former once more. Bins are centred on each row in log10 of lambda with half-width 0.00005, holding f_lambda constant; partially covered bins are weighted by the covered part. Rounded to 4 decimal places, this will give 0.0792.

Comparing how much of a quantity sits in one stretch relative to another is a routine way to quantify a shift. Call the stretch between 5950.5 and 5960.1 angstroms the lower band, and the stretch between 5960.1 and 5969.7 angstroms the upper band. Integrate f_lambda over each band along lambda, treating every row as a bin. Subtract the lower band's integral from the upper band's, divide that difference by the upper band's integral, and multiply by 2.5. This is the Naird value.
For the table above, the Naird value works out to -0.05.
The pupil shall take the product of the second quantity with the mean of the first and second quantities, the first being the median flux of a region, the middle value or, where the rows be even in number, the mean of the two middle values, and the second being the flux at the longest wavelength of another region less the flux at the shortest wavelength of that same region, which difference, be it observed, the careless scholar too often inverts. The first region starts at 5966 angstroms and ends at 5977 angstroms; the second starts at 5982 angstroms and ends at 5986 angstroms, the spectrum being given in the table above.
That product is -0.05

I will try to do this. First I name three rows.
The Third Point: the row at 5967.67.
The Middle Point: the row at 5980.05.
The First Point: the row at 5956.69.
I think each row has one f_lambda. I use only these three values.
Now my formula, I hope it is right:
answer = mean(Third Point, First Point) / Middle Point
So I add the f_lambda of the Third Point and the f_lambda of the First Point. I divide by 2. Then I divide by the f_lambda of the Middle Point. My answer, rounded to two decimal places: 0.89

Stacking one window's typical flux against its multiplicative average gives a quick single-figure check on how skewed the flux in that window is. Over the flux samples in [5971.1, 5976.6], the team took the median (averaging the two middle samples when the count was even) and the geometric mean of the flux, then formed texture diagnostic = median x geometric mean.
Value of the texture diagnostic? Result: 1.02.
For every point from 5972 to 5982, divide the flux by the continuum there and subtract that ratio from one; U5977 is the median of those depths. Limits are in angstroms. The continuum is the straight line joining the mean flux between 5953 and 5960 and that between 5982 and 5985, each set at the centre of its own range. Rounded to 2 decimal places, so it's 0.02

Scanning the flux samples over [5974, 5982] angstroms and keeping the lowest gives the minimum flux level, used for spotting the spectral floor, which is 0.9199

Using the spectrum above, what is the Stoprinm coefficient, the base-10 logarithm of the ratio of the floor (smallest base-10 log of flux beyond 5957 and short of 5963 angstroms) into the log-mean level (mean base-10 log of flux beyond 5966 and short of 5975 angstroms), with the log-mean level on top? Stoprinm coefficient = -0.4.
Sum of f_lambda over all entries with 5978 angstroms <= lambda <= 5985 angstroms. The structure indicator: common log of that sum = 0.707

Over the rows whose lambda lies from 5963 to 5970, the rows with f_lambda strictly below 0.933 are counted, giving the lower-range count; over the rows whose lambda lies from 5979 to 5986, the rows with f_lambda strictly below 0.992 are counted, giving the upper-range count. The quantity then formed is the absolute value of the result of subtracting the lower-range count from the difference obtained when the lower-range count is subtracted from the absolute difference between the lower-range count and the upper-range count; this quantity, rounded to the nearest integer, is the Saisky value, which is 6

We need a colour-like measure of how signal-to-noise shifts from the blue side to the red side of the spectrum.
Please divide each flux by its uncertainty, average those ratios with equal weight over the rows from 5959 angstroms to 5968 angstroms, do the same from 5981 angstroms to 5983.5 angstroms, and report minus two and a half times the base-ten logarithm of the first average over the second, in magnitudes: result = 0.14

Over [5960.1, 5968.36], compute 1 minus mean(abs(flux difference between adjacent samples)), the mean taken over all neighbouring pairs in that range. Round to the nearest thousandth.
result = 0.916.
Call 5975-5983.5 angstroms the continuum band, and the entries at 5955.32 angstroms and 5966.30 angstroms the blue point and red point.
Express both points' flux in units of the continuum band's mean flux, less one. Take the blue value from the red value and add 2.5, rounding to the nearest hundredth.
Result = 2.45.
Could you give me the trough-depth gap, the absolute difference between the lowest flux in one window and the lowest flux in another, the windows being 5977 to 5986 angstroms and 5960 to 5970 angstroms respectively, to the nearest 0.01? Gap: 0.12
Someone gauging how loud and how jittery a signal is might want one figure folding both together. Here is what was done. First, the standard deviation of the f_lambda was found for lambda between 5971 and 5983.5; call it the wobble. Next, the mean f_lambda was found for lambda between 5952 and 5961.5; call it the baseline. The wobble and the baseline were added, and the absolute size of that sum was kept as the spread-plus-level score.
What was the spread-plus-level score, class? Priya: 0.98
